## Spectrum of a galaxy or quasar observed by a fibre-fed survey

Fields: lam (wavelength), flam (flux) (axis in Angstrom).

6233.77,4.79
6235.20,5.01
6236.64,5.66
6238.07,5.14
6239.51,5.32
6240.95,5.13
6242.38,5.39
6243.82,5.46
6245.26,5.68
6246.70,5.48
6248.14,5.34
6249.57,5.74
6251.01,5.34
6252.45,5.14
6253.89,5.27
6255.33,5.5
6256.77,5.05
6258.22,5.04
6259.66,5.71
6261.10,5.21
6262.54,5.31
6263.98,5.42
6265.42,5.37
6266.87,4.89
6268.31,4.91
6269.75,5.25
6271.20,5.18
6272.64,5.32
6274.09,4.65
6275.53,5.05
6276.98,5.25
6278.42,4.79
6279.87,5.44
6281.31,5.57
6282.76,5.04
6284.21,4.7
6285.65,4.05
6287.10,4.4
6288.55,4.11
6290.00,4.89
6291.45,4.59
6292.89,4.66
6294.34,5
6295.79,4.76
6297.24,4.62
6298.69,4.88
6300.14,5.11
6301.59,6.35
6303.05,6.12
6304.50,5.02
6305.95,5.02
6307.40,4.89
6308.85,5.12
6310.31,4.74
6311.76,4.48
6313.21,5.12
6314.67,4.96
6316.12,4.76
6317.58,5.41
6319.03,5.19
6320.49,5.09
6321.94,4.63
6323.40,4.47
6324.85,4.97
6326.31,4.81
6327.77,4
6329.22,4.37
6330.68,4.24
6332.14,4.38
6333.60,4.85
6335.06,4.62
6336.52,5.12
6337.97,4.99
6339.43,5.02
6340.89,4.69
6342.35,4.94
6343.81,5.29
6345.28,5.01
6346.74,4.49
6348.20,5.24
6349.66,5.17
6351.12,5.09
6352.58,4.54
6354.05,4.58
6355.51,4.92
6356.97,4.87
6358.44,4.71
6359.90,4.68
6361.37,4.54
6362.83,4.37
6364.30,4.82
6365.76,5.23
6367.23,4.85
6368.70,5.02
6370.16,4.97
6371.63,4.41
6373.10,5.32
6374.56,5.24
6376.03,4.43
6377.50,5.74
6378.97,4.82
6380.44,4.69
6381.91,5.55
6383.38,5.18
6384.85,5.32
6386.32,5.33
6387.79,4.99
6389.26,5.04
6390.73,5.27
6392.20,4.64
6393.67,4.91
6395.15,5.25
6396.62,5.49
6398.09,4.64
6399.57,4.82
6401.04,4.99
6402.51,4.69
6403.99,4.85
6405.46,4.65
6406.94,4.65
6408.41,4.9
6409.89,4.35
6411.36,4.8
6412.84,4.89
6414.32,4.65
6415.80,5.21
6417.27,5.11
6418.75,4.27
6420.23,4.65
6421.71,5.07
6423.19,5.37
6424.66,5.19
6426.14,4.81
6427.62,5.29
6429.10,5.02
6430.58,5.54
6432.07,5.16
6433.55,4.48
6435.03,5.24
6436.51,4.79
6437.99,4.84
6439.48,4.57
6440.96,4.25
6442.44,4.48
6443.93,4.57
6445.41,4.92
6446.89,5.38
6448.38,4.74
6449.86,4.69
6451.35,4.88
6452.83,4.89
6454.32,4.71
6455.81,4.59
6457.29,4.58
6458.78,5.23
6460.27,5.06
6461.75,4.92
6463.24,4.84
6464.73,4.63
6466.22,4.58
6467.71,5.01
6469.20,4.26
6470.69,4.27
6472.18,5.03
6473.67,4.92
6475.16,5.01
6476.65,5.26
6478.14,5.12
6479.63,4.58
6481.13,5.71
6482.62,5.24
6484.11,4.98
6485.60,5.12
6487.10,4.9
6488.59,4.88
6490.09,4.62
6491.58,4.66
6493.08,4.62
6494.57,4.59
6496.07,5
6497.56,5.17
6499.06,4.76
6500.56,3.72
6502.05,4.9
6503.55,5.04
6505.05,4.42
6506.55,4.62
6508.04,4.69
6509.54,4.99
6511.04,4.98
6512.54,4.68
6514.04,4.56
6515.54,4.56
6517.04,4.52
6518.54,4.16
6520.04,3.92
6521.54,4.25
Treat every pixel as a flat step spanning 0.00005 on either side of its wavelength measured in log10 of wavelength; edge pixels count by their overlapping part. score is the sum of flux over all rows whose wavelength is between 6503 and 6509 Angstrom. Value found 18.8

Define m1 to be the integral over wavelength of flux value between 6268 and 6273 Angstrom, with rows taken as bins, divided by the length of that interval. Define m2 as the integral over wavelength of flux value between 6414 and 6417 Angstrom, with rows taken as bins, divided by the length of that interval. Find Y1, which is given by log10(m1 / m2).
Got 0.01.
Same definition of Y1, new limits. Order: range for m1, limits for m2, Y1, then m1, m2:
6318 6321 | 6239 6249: -0.02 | 5.17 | 5.4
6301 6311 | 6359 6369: 0.05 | 5.31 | 4.8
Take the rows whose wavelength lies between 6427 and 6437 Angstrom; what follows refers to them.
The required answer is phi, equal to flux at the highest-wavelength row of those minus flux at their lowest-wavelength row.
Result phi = -0.50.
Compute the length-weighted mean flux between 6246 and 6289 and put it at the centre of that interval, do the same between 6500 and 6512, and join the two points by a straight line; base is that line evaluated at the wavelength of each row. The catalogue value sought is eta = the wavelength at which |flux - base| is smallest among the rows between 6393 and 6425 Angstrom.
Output 6393.67 Angstrom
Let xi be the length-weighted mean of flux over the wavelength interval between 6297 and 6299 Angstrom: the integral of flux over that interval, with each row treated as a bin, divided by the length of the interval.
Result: 4.8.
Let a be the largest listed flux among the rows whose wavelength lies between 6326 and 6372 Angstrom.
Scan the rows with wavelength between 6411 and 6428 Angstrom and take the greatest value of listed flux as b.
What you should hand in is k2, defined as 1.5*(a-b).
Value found -0.12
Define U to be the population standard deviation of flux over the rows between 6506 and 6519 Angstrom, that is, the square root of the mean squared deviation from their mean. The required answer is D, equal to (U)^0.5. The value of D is 0.49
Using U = 0.24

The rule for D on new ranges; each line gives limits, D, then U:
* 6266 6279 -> 0.47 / 0.22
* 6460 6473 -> 0.54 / 0.30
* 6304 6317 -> 0.44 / 0.20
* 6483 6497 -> 0.43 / 0.19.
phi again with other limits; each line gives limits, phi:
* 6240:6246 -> 0.55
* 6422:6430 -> -0.35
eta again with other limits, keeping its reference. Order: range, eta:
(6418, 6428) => 6426.14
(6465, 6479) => 6473.67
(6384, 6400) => 6393.67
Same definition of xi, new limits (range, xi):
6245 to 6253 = 5.4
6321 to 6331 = 4.5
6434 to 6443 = 4.7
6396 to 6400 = 5.0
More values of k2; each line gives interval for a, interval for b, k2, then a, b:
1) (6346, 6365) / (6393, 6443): -0.45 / 5.24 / 5.54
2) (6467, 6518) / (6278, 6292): 0.21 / 5.71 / 5.57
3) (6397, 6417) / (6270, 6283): -0.54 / 5.21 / 5.57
